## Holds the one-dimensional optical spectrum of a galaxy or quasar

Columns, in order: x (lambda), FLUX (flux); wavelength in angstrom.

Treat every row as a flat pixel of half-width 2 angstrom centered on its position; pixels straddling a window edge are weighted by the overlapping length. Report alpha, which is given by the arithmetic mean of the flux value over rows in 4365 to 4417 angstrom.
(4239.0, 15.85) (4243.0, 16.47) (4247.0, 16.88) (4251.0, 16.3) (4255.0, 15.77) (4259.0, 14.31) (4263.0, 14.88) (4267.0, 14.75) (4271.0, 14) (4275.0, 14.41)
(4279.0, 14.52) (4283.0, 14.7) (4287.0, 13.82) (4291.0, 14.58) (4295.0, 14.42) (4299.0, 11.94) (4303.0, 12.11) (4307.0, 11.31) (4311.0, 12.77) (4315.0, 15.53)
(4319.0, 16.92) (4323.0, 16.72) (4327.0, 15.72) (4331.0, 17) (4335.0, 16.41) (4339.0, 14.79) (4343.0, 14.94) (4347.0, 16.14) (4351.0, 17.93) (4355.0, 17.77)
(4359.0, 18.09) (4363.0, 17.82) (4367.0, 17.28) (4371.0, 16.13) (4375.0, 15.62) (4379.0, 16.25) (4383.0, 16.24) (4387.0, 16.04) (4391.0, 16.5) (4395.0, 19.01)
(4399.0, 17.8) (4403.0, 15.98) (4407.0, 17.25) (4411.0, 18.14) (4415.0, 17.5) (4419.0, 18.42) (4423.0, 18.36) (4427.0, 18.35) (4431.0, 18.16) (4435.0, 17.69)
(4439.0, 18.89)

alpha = 16.9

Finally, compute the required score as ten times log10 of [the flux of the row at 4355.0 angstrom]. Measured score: 12.5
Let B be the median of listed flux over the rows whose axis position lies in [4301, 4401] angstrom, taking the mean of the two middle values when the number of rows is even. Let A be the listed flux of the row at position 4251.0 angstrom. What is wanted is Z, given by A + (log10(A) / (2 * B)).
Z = 16.3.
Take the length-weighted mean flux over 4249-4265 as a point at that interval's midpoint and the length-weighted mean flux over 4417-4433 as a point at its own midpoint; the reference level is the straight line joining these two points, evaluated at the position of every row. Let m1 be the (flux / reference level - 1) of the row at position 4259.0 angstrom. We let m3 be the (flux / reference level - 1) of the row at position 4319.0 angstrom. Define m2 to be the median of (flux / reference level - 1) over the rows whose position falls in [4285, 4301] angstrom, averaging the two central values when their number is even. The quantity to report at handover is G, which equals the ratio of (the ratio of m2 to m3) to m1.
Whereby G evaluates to 55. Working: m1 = -0.07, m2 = -0.11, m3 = 0.03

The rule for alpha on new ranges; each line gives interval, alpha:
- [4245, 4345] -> 14.8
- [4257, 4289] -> 14.4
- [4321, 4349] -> 16.0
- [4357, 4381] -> 16.9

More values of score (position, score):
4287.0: 11.4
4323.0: 12.2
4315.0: 11.9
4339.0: 11.7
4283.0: 11.7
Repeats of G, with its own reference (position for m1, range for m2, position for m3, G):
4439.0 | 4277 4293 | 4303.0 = 19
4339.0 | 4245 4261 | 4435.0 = 10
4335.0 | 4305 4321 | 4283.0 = -108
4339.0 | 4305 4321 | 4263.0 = -32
